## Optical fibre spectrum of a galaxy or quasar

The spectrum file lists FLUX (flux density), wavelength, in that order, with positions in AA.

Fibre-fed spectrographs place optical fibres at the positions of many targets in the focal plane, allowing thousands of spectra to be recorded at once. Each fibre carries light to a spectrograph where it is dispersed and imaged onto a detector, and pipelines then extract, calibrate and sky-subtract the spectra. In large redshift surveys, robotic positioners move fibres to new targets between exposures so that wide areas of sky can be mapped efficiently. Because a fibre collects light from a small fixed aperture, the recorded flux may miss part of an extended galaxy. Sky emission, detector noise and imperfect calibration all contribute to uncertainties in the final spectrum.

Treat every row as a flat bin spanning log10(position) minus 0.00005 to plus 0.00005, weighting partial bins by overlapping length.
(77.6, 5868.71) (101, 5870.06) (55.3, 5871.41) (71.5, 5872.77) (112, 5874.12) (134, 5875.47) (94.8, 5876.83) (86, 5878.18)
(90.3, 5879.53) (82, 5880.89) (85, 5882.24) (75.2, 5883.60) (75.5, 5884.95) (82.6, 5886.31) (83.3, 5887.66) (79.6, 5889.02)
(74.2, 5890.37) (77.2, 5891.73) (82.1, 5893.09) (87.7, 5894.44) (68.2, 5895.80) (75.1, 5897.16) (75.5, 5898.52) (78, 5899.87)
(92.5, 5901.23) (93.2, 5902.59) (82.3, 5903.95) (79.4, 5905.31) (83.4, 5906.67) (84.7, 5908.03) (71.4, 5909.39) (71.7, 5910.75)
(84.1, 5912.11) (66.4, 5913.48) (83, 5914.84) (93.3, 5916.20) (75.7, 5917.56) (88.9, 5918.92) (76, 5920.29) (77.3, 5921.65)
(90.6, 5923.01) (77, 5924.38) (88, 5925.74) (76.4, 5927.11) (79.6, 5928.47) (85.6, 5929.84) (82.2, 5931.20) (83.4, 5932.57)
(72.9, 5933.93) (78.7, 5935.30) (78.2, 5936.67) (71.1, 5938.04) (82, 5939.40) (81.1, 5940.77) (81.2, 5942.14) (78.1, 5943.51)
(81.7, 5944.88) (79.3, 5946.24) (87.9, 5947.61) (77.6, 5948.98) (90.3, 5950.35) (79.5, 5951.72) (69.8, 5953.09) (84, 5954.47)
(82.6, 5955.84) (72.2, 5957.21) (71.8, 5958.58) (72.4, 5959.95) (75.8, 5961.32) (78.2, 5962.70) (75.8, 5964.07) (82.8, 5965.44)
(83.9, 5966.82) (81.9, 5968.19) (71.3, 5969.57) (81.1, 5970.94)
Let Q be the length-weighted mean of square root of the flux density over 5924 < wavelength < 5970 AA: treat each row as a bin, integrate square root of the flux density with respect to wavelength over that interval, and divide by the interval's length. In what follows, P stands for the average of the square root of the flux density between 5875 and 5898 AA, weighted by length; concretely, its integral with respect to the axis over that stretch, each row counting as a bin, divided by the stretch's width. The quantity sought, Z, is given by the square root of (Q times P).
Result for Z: 9.01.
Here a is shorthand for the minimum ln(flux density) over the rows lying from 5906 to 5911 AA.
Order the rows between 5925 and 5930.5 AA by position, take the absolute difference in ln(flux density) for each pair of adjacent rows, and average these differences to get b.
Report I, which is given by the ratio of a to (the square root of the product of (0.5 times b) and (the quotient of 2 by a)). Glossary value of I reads 30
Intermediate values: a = 4.27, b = 0.085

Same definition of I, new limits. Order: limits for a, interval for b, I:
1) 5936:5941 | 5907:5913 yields 26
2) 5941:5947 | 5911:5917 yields 21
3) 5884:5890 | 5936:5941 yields 31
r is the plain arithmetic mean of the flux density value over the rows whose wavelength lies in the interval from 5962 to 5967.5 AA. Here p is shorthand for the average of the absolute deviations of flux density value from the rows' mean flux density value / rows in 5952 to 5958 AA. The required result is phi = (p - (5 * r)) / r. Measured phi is -4.92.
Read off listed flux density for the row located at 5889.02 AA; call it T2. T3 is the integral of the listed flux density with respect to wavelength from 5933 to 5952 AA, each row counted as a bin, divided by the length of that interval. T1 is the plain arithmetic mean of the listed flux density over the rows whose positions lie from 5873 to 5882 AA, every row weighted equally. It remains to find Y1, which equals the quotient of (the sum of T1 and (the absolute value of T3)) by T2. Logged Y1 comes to 2.26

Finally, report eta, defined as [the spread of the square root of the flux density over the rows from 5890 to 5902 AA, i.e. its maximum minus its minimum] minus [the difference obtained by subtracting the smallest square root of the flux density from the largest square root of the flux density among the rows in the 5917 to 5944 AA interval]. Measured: 0.27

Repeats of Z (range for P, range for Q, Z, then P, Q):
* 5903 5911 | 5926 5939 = 8.90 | 8.92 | 8.89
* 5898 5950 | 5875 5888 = 9.17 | 8.99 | 9.36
